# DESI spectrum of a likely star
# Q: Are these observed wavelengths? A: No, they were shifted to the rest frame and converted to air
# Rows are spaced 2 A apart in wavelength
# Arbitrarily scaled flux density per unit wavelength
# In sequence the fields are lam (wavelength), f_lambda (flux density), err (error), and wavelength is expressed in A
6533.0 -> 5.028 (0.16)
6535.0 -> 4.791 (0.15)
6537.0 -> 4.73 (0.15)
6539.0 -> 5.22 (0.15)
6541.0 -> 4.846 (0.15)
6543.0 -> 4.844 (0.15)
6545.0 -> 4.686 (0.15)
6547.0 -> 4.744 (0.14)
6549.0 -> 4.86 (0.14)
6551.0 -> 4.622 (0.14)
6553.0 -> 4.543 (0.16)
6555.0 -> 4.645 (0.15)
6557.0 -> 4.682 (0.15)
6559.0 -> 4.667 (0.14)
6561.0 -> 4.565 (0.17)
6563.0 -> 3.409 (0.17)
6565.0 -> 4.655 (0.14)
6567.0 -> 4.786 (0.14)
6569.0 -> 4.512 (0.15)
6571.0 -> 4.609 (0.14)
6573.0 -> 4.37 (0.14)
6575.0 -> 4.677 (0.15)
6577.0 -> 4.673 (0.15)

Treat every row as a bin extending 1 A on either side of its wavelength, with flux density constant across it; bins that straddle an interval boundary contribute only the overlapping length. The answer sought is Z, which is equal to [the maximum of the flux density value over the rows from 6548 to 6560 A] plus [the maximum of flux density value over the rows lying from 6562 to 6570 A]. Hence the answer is 9.6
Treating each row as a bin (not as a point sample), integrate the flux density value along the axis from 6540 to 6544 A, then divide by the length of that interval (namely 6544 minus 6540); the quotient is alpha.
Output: 4.8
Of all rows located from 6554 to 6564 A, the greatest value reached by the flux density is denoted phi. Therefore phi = 4.682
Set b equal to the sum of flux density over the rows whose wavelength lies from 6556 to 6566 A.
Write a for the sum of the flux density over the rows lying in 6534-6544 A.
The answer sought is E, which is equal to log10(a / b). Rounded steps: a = 24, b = 22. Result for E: 0.05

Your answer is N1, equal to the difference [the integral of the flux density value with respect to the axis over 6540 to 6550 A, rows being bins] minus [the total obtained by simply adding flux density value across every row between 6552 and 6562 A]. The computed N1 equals 24.9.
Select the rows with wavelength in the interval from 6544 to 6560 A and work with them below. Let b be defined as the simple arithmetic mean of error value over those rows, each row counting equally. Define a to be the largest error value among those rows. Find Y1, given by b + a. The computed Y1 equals 0.306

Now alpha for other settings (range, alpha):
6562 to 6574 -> 4.4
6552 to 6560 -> 4.6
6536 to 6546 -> 4.9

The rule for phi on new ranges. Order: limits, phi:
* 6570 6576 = 4.677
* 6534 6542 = 5.22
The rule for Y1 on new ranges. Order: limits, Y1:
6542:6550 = 0.295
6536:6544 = 0.300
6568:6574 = 0.293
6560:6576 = 0.320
